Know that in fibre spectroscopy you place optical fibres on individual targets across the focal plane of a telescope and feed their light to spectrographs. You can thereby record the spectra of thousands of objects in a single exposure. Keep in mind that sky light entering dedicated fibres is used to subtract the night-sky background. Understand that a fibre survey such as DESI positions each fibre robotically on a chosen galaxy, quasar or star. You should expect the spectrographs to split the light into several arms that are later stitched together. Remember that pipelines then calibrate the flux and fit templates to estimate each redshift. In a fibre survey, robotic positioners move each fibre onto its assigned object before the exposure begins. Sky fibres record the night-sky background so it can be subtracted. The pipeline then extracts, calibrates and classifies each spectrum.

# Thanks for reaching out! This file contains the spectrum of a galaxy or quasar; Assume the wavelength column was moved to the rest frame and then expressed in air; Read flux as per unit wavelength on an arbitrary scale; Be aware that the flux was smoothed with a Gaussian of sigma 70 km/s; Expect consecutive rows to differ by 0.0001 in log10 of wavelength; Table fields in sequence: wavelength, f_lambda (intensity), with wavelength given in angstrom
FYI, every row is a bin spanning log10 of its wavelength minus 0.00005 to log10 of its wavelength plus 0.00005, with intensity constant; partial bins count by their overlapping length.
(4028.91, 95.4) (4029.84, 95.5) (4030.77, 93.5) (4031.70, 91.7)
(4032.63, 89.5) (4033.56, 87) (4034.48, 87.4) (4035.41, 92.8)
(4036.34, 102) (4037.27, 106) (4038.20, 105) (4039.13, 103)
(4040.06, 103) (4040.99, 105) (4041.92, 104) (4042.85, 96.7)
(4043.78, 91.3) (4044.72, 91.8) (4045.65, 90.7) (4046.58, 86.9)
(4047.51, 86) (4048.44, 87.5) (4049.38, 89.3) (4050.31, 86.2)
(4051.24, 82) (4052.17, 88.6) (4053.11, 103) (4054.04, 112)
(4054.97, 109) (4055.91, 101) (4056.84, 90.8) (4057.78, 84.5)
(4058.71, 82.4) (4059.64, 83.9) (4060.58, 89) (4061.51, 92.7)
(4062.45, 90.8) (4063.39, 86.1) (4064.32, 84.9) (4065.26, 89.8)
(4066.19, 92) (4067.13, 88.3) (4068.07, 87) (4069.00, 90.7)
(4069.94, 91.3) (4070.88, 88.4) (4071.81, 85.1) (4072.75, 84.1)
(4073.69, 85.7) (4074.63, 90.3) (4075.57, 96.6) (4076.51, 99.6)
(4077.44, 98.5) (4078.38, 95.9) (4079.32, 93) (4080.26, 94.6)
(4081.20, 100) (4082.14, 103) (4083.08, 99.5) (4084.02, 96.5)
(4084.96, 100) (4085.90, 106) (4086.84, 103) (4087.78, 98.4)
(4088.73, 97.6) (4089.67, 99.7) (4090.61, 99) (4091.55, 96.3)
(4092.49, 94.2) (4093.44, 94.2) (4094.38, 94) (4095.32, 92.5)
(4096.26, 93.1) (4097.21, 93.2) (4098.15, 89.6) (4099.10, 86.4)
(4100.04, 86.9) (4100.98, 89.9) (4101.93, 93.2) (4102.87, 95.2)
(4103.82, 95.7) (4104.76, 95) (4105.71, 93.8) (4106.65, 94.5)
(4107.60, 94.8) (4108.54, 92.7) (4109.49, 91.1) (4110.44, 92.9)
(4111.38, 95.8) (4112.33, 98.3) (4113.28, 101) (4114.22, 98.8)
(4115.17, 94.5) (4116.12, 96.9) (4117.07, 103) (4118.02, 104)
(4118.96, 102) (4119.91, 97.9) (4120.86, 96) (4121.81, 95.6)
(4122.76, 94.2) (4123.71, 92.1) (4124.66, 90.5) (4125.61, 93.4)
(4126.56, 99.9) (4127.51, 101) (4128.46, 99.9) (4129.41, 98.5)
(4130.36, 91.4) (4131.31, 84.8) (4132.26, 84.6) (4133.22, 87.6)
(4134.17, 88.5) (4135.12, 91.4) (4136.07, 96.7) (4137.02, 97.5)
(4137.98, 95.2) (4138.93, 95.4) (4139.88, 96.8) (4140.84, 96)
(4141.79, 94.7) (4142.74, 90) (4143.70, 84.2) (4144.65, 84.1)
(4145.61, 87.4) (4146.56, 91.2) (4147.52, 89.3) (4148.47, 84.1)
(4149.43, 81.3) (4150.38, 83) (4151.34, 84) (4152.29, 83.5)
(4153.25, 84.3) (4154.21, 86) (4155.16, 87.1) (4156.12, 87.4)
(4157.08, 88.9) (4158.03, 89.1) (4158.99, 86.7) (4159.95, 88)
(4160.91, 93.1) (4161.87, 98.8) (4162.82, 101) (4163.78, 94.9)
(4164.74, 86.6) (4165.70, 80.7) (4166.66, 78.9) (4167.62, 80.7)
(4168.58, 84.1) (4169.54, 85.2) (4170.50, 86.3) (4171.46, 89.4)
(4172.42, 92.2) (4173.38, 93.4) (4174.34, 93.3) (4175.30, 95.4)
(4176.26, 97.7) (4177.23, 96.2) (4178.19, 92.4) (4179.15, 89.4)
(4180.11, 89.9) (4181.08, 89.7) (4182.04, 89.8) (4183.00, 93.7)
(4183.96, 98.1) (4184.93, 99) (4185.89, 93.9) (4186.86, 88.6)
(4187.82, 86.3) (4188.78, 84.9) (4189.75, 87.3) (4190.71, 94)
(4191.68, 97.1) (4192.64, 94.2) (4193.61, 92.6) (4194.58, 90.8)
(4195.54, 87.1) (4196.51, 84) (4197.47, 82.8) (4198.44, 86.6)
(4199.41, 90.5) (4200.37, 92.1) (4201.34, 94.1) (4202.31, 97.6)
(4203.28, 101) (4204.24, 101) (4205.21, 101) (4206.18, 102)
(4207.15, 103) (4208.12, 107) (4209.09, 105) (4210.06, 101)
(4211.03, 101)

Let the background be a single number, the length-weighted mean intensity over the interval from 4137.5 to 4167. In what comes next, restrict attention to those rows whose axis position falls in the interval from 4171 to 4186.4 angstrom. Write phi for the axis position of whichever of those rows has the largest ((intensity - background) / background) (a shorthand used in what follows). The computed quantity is 4184.93 angstrom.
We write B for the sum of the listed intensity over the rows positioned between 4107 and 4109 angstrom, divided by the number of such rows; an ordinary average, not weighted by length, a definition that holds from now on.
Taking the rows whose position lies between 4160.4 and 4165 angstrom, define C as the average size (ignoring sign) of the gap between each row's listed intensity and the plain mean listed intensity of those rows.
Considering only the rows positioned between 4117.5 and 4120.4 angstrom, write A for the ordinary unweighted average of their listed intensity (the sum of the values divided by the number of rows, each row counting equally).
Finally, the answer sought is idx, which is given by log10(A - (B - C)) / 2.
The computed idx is 0.53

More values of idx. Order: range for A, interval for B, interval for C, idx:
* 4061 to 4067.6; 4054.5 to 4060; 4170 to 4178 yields -0.61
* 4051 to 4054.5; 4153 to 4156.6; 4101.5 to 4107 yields 0.52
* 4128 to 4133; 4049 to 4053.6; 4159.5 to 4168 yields 0.48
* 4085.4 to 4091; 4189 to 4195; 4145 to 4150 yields 0.52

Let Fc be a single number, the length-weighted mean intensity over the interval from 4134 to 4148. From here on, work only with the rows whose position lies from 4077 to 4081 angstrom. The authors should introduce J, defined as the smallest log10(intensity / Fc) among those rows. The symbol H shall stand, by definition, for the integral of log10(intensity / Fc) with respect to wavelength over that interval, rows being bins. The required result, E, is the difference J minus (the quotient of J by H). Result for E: -0.06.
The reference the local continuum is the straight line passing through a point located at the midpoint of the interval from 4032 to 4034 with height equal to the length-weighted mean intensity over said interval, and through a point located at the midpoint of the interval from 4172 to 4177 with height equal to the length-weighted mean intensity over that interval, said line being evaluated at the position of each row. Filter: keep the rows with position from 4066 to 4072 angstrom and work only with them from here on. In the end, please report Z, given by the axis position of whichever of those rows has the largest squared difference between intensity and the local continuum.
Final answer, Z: 4071.81 angstrom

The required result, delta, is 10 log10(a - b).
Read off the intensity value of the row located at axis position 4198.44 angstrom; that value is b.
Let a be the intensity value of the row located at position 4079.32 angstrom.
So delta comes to 8.1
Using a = 93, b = 86.6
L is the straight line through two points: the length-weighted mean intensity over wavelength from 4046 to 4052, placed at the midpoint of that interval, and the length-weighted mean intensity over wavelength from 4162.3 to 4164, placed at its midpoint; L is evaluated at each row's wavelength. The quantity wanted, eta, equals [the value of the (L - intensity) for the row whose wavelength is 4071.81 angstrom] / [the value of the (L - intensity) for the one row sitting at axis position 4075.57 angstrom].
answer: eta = -0.6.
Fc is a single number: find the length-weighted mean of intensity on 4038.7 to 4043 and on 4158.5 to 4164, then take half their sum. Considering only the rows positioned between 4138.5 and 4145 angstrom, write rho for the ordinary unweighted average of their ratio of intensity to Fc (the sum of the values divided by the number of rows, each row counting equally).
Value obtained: 0.93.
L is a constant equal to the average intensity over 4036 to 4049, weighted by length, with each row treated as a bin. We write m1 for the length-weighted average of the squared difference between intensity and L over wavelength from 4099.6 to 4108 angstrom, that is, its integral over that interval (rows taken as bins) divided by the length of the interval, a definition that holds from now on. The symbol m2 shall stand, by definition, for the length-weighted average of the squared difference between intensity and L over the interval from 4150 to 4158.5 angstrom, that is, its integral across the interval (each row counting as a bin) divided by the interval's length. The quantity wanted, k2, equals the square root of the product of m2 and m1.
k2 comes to 51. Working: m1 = 21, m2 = 125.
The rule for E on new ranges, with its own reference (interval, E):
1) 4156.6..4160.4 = -0.39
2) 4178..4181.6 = -0.41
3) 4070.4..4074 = -0.40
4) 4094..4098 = -0.14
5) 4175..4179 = -0.03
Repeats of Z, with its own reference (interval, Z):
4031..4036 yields 4035.41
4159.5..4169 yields 4166.66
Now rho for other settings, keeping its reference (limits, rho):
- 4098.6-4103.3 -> 0.92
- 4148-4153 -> 0.85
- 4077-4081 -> 0.97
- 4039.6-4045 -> 1.00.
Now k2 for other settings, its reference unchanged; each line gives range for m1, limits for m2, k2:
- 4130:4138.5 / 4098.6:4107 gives 44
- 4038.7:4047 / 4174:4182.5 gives 34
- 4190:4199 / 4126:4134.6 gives 64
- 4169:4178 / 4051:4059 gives 69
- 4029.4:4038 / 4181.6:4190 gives 50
